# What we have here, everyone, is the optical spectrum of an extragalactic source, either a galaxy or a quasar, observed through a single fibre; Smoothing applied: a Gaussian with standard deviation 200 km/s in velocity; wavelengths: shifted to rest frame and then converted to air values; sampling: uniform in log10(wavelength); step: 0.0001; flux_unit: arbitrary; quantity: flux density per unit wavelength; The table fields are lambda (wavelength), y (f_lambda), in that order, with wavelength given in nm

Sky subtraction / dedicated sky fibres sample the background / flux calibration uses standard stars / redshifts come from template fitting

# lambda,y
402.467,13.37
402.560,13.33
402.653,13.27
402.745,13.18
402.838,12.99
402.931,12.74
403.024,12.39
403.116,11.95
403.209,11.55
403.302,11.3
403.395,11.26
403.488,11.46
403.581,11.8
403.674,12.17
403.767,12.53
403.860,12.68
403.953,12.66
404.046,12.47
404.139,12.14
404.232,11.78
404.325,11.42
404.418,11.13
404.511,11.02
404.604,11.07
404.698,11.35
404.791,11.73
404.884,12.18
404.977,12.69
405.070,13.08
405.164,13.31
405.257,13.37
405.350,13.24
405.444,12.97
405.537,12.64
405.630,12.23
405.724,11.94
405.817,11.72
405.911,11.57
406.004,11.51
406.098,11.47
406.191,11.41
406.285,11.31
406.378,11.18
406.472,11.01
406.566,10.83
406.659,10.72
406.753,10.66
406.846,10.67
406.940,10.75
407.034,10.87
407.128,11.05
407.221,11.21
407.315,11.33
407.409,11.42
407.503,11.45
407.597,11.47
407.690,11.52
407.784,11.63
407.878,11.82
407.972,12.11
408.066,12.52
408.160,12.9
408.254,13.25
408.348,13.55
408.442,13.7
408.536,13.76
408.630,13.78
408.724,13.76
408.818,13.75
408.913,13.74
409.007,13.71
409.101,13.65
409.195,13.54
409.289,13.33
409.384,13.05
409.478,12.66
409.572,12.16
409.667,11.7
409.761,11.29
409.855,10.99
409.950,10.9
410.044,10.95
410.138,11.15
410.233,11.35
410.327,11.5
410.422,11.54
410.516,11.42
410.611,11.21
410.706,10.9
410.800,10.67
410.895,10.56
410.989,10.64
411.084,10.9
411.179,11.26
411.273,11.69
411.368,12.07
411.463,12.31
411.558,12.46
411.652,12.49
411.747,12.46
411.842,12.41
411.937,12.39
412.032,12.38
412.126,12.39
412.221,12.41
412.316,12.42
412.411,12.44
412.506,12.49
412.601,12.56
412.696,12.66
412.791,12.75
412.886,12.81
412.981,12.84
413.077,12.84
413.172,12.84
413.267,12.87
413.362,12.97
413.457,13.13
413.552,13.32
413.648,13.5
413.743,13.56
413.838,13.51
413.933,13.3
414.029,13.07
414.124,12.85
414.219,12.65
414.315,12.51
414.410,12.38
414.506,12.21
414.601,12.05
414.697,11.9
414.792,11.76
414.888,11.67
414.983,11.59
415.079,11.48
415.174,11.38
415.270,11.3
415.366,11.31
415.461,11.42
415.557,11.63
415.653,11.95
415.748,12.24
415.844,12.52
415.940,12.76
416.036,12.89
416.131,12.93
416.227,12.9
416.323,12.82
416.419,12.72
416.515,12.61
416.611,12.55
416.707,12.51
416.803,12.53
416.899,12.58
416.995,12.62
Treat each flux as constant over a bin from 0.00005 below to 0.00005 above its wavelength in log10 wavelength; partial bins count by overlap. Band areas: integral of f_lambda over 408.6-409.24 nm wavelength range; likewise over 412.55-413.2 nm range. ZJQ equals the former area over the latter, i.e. 1.06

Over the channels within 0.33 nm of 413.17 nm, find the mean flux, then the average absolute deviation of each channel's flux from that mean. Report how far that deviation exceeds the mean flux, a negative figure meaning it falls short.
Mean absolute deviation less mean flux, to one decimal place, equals -12.8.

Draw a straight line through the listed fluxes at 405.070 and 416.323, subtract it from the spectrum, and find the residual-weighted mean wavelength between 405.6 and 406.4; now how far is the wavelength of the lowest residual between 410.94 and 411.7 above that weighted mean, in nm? 4.94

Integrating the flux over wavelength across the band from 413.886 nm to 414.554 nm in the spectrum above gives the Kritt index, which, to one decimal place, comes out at 8.5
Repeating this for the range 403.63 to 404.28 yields 8.0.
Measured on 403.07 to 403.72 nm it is 7.6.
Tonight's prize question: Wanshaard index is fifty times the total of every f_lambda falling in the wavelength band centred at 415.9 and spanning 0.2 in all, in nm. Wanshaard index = 1264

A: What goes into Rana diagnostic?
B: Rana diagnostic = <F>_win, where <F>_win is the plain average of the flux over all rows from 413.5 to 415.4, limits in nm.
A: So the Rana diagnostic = 12.4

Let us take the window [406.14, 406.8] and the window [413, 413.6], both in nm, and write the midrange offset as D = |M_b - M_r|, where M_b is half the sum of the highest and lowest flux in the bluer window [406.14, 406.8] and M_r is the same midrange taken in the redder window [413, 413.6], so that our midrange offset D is 2.0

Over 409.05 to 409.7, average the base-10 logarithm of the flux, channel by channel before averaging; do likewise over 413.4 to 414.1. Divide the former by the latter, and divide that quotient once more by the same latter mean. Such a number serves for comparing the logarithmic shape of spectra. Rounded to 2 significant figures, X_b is 0.88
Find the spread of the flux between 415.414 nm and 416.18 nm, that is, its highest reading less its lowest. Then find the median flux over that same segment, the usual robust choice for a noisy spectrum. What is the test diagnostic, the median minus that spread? 10.87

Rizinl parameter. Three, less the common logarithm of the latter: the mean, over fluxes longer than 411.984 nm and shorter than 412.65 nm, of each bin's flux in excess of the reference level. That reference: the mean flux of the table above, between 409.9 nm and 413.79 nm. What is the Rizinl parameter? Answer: 3.5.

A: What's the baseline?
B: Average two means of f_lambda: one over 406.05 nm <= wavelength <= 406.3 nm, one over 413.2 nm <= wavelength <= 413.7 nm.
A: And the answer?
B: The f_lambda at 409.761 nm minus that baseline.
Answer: -1.0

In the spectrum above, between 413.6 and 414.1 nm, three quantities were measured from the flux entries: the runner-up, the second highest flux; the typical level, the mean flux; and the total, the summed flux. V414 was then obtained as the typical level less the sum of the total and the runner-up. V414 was -67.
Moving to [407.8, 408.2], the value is -50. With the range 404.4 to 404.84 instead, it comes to -56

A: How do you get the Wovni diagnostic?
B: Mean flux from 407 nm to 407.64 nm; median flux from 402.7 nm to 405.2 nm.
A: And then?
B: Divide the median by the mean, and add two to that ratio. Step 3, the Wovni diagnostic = 3.08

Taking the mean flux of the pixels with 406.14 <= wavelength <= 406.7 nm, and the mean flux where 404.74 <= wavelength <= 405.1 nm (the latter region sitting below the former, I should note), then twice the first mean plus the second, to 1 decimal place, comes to 34.6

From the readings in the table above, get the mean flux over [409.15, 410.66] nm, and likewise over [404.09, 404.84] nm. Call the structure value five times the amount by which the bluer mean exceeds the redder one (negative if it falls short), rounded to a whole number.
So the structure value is -2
